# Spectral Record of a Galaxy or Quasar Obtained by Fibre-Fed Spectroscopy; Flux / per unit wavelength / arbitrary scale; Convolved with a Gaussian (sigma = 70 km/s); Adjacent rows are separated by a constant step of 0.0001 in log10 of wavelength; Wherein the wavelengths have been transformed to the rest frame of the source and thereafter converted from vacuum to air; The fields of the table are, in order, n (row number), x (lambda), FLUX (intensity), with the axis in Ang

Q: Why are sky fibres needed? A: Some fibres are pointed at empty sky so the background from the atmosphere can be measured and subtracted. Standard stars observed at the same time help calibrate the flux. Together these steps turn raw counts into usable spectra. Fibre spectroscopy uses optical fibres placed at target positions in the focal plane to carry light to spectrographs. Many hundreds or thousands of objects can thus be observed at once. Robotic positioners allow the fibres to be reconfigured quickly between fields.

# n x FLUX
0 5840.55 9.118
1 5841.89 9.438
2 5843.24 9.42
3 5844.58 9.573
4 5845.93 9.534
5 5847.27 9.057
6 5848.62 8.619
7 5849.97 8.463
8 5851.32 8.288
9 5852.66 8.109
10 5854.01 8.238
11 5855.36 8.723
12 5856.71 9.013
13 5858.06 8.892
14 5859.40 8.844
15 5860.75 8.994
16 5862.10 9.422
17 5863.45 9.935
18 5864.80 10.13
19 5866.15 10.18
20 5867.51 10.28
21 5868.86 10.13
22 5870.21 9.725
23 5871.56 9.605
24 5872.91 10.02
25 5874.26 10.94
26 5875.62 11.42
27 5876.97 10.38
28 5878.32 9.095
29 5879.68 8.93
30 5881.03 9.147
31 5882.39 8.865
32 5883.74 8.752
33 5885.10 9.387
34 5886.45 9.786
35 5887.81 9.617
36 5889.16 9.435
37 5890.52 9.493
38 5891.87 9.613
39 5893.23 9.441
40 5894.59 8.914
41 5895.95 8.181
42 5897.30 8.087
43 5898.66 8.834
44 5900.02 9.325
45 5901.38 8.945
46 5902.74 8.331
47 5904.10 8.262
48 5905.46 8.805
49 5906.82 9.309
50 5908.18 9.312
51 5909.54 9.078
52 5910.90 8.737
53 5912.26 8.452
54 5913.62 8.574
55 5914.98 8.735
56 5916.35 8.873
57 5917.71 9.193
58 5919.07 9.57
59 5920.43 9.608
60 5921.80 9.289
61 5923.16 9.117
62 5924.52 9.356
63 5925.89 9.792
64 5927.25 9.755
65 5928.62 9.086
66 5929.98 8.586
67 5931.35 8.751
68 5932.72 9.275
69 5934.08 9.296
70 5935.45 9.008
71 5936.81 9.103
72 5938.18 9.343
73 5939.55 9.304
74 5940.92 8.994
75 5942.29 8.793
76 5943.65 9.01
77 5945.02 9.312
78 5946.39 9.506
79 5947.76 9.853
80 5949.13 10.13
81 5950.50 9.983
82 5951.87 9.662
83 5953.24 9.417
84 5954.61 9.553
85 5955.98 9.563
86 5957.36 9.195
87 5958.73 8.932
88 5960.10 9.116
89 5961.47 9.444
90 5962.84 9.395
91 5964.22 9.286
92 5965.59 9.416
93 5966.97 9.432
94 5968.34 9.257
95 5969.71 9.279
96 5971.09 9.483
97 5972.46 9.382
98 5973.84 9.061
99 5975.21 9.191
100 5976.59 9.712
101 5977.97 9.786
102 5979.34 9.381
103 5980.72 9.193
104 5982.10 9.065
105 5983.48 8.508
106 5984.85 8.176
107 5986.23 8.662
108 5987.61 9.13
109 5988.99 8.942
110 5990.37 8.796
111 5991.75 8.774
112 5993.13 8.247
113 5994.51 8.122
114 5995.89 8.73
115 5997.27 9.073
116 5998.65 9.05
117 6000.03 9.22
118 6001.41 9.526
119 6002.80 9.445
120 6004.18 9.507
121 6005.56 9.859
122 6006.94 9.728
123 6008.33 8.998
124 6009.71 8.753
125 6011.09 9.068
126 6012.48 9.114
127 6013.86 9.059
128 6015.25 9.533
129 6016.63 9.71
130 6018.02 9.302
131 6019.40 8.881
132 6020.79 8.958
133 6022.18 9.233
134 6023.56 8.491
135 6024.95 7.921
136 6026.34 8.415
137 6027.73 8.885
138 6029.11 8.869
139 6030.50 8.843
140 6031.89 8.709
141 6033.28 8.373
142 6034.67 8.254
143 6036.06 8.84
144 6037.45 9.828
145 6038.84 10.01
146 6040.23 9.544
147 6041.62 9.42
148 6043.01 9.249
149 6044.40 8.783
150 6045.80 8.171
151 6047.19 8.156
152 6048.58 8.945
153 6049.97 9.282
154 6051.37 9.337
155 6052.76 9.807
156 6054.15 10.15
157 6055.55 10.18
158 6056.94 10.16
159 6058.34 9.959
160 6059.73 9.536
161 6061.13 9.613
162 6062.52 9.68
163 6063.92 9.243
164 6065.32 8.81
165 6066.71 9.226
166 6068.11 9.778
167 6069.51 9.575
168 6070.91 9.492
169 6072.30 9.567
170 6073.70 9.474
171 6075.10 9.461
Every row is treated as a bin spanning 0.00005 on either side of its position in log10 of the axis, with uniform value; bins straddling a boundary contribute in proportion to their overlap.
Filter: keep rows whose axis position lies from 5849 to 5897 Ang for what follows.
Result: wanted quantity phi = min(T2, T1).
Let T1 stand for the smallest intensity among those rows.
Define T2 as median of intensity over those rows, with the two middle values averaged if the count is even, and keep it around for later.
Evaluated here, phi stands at 8.1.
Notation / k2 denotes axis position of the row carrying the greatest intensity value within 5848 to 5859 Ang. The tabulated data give 5856.71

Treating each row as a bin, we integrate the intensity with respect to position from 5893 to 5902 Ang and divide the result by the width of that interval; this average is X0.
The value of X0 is 8.8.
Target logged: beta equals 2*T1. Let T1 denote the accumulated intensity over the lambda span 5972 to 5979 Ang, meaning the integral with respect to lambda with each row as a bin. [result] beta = 132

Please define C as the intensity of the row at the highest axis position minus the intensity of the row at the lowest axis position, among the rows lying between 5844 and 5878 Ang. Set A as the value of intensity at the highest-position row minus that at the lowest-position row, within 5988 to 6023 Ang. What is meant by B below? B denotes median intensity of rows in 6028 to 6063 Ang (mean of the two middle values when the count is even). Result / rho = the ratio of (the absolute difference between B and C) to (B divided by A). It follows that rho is 0.3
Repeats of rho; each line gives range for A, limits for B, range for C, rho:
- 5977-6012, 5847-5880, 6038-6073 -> -0.8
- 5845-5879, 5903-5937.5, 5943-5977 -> -0.4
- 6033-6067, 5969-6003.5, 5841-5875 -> 0.7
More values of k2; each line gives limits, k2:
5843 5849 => 5844.58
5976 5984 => 5977.97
